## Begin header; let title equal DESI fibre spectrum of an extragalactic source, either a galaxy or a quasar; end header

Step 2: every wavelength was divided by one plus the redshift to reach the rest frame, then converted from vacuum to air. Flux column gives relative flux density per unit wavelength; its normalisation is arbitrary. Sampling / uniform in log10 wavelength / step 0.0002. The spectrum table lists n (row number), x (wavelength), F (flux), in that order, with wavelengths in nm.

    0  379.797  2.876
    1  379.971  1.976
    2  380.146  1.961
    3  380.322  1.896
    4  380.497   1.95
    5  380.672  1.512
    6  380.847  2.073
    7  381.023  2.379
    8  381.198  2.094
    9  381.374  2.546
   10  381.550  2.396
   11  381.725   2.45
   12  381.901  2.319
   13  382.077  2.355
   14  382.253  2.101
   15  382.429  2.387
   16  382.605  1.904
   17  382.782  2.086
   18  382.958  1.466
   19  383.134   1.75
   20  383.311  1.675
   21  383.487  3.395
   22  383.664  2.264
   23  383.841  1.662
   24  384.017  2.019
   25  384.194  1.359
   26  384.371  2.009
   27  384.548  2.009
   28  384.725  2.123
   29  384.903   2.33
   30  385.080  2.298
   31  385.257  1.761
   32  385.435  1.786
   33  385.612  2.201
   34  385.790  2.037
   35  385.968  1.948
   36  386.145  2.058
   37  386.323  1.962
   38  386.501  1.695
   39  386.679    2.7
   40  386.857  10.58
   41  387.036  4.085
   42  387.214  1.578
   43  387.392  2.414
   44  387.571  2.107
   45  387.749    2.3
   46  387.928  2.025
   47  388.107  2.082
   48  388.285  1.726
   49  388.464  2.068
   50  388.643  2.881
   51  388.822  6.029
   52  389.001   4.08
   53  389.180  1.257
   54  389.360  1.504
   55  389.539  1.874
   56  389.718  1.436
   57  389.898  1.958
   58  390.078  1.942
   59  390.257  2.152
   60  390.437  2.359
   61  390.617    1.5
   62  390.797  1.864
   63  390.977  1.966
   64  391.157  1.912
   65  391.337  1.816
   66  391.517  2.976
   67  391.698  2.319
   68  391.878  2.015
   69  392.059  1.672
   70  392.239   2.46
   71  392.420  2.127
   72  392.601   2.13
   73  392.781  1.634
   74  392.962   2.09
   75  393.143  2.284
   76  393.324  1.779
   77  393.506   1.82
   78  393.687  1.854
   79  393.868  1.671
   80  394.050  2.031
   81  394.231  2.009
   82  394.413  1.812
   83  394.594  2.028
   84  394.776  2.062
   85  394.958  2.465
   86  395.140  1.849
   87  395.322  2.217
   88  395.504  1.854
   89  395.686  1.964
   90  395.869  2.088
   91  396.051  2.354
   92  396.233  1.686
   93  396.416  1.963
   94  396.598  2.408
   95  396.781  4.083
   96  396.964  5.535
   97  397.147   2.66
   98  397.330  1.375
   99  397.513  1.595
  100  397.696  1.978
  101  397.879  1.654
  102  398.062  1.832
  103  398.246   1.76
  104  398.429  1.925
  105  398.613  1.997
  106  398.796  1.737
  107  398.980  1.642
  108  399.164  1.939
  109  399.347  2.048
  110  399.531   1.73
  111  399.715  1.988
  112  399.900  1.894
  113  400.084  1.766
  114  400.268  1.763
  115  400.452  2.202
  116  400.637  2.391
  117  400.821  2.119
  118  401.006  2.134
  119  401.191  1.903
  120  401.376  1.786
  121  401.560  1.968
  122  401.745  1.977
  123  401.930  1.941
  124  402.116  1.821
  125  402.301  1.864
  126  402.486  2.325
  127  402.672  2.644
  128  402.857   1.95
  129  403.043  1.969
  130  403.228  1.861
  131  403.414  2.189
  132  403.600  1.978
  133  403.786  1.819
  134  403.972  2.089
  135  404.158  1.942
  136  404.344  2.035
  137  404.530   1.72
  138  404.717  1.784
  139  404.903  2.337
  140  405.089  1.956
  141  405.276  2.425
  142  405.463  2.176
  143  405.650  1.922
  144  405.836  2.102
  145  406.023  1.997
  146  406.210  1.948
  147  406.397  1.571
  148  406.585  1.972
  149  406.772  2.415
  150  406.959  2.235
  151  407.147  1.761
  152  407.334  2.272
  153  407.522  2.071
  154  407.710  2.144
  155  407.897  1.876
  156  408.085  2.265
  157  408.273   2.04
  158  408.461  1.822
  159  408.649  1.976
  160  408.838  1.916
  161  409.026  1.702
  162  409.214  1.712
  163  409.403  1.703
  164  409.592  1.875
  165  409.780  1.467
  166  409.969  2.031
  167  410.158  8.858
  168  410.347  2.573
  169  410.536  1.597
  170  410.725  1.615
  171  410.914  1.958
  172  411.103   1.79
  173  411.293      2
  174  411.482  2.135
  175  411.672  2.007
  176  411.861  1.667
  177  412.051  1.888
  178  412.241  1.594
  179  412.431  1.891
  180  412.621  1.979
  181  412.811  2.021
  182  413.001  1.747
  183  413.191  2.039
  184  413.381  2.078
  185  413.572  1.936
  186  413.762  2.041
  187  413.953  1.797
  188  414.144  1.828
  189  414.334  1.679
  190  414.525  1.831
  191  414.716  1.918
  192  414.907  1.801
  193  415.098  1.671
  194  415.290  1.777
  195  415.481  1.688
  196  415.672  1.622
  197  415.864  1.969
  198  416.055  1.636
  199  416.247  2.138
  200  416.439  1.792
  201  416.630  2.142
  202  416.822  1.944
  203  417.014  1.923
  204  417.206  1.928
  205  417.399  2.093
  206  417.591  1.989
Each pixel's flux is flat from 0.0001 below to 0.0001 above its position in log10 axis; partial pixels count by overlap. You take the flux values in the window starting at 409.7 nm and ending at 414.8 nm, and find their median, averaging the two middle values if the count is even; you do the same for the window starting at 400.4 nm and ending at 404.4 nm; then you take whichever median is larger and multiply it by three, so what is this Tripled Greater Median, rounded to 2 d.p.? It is 5.92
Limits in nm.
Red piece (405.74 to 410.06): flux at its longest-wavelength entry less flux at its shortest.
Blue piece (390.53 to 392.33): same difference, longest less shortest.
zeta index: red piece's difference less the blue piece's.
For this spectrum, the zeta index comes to -1.0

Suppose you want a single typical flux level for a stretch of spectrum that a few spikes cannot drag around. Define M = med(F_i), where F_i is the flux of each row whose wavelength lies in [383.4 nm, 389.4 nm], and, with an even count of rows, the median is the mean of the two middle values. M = 2.06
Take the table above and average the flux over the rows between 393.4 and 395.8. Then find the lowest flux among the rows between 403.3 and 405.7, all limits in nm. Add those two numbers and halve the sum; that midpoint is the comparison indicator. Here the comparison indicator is 1.85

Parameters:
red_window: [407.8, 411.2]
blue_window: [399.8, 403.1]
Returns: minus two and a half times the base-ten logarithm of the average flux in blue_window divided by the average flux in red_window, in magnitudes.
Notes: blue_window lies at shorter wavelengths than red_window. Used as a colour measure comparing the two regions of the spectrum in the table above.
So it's 0.12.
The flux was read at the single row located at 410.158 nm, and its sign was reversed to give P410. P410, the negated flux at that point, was -8.9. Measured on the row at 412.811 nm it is -2.0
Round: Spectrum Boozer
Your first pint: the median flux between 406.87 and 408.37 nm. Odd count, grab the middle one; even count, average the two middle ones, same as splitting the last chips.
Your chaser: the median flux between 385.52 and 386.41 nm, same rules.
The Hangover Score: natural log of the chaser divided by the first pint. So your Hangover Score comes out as -0.03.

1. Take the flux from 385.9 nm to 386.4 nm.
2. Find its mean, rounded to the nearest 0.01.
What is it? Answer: 1.99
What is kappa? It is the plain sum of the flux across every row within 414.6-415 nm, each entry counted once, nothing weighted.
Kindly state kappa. 3.7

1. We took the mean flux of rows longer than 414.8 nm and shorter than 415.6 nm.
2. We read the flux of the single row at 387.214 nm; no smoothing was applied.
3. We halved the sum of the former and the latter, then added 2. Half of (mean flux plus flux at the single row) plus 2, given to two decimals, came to 3.66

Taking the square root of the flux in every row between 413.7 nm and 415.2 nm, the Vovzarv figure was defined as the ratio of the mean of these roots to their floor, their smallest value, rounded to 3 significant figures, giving 1.04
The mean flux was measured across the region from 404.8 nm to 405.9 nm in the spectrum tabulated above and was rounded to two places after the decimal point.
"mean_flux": 2.15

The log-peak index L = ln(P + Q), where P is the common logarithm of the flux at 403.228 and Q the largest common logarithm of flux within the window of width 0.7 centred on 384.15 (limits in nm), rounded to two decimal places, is -0.55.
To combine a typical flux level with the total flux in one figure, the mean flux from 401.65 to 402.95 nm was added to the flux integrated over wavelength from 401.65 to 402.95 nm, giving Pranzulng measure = 4.8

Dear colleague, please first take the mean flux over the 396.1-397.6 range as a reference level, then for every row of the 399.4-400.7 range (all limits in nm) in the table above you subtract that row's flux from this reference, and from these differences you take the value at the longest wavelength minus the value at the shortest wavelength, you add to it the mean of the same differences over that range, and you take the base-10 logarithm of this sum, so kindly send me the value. -1.4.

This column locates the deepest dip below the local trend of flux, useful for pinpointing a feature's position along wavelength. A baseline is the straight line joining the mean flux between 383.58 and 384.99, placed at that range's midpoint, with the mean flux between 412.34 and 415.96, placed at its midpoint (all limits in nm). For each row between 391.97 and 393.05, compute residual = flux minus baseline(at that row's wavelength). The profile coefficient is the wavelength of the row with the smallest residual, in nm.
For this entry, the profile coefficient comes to 392.781 nm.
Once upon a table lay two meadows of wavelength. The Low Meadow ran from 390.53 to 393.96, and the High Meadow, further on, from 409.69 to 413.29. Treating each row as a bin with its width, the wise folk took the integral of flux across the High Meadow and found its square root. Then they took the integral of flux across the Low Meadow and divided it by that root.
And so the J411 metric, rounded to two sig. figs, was 2.4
